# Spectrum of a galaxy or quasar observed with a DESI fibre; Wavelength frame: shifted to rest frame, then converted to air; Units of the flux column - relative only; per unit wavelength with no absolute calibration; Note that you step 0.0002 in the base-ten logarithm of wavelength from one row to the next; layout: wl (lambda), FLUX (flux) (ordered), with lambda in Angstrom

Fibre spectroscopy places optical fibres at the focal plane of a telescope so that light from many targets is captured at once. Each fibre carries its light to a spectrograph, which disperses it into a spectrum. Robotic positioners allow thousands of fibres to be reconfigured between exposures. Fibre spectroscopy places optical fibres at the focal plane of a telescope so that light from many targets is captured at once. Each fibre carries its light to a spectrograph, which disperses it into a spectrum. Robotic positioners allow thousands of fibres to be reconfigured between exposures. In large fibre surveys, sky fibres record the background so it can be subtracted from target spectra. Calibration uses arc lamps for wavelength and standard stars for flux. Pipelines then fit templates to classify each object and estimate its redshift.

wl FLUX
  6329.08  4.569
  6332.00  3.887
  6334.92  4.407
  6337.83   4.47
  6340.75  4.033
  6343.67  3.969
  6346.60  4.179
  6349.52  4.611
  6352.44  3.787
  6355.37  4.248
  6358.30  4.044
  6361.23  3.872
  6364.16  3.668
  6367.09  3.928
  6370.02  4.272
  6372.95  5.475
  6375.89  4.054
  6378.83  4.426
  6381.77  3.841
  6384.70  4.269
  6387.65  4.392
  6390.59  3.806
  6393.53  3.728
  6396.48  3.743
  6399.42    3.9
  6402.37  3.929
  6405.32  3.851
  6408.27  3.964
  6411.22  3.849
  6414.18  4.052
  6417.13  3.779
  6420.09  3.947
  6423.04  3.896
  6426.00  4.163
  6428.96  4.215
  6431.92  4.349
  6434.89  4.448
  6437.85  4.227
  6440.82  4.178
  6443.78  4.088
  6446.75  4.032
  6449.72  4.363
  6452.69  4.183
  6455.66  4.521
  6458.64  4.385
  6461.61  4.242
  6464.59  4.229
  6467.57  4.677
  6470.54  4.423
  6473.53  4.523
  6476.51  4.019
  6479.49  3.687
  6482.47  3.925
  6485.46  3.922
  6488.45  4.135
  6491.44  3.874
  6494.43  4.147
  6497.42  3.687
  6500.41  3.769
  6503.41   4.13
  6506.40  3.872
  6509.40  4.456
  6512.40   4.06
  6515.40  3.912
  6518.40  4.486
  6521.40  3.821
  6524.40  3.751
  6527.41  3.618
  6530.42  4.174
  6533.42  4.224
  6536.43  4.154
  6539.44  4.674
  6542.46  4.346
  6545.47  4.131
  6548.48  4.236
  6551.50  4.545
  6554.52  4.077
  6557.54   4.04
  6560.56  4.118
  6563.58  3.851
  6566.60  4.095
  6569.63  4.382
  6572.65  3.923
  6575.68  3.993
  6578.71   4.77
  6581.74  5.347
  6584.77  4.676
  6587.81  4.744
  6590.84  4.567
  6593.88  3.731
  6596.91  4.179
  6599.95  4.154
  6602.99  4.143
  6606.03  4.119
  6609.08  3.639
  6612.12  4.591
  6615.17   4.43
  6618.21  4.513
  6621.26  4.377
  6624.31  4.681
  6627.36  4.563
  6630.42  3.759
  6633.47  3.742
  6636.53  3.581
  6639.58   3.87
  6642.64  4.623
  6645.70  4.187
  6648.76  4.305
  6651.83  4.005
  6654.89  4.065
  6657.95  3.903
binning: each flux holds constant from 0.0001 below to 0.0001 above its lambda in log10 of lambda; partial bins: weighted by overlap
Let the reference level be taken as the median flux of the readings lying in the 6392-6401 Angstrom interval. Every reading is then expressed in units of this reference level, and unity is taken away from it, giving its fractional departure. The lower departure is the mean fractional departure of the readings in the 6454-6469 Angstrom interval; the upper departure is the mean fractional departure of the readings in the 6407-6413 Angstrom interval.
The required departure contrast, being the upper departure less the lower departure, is -0.13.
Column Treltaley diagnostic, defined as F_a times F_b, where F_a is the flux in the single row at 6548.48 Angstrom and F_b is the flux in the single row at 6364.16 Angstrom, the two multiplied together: 15.5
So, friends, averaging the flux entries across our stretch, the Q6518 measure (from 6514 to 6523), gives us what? 4.07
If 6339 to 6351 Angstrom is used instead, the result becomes 4.20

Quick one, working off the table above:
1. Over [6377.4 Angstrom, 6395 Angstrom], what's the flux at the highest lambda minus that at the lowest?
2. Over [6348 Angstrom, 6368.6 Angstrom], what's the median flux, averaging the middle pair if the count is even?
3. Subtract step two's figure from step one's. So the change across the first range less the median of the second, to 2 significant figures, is -4.6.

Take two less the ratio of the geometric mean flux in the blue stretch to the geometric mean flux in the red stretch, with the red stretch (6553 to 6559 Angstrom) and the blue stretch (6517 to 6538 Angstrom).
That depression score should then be 1.01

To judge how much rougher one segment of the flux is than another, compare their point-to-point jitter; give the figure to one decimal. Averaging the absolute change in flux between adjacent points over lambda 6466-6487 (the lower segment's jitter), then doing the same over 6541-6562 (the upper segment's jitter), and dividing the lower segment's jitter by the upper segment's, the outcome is 1.2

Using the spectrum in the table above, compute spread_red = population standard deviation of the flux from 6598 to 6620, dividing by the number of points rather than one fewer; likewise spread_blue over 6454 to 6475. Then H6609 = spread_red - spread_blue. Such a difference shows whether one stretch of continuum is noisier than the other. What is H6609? 0.15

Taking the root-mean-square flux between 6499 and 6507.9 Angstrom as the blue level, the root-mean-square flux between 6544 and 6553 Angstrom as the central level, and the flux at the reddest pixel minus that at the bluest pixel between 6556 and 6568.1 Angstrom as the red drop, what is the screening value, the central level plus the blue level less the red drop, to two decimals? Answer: 8.18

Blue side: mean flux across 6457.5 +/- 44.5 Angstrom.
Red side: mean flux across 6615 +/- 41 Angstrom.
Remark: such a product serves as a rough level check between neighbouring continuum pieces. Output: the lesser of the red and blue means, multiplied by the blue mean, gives 17.11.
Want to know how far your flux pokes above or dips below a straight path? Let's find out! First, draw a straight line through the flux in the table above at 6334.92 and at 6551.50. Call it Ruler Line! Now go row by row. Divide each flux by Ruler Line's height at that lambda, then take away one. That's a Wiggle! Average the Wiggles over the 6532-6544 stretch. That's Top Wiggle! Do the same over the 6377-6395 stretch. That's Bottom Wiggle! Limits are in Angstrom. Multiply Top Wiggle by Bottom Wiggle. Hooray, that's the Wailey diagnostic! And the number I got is 0.0034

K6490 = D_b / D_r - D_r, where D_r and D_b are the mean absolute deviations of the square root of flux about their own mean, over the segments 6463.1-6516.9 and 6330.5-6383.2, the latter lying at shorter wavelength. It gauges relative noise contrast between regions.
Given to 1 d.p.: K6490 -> 1.2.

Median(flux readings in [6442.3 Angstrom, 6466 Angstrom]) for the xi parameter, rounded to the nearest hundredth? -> 4.24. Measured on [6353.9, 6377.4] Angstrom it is 4.05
